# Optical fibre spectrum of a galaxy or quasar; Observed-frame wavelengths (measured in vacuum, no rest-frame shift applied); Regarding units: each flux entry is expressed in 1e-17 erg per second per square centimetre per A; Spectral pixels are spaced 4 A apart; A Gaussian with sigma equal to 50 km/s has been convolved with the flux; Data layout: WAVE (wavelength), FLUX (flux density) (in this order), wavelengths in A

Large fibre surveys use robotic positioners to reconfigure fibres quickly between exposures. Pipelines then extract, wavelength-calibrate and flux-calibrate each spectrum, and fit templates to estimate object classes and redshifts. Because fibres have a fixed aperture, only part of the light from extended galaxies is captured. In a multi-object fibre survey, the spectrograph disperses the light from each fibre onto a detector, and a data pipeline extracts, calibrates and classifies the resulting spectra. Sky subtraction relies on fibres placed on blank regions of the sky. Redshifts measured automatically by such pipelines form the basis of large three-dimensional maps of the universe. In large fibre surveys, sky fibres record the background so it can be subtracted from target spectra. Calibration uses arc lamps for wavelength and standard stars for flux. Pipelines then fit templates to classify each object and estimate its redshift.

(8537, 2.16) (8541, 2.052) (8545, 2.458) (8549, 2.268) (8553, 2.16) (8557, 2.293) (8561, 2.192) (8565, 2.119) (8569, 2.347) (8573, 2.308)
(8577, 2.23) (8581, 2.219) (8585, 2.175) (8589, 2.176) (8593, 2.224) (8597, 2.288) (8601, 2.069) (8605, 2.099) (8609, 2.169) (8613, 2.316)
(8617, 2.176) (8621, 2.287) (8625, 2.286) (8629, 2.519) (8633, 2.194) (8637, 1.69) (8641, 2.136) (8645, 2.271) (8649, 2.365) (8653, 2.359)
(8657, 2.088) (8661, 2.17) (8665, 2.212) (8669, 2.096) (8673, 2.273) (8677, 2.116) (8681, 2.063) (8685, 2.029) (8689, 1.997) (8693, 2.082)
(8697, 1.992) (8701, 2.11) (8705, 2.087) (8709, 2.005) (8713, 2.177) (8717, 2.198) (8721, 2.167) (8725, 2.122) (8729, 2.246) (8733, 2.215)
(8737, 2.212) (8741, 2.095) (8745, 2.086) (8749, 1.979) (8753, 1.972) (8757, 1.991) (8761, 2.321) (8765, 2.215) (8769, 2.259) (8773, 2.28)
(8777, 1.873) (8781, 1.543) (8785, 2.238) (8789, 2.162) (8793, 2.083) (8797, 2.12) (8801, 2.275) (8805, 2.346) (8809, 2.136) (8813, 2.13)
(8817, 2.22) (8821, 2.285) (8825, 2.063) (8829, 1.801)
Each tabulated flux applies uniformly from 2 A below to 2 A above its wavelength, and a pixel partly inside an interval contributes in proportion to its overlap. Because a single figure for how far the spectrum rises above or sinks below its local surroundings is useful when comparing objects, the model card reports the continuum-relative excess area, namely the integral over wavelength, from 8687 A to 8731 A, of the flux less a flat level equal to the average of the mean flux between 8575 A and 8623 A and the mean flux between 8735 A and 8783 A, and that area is -1.2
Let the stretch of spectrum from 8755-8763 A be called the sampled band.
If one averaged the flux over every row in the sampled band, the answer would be 2.16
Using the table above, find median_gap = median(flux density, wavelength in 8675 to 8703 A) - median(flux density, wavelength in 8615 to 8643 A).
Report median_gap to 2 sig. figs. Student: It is -0.13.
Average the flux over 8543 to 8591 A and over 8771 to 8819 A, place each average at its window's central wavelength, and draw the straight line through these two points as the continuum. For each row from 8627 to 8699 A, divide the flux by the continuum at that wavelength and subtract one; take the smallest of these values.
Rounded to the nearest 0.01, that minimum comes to -0.23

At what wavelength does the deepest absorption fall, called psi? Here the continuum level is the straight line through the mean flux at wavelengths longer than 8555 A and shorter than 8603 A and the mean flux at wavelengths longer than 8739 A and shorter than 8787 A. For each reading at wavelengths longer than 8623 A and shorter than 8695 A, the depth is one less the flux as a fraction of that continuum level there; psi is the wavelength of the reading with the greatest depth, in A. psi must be 8637 A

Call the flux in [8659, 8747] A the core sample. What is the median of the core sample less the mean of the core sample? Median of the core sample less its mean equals -0.012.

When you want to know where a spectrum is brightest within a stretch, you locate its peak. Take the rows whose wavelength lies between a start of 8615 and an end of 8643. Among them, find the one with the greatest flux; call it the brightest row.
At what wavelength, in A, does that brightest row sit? 8629 A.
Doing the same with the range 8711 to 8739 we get 8729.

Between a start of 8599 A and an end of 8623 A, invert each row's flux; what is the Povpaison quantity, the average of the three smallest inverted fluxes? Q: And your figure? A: 0.443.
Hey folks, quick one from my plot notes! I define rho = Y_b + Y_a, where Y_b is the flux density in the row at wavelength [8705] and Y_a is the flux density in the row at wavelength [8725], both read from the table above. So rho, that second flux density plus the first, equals 4.2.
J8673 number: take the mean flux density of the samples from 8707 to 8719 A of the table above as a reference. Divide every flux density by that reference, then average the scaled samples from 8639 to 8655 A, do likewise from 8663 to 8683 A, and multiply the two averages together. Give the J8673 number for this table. 1.086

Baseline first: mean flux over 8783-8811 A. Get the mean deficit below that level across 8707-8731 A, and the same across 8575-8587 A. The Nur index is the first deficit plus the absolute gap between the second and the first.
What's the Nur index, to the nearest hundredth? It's 0.10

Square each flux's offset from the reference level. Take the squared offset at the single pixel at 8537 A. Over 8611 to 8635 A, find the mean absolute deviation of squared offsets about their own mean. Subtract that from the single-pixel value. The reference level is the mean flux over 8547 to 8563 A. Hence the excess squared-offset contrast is -0.018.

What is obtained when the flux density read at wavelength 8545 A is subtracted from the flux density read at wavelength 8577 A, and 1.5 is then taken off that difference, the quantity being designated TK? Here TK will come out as -1.73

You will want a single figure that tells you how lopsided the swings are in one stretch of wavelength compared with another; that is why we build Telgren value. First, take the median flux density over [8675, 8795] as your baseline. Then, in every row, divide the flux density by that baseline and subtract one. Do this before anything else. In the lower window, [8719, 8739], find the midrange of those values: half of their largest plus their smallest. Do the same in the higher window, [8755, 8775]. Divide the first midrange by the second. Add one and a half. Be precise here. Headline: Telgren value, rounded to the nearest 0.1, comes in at 3.0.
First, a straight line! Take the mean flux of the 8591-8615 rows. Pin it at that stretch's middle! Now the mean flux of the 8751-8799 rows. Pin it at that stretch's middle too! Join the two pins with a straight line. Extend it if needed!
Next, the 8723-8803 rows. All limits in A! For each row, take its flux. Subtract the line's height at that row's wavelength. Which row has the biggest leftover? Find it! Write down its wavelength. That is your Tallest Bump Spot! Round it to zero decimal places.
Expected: 8761 A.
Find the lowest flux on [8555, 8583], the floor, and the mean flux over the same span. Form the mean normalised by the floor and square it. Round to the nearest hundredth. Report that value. 1.12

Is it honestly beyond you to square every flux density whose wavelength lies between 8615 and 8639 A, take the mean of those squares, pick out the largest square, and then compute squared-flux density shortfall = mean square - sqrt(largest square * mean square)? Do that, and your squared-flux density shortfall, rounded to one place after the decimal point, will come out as -0.7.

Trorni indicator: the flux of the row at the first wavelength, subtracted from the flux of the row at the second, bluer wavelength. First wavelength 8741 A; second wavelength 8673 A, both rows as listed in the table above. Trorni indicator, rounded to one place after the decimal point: 0.2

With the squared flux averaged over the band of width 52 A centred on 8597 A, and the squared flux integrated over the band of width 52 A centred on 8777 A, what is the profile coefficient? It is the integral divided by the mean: 47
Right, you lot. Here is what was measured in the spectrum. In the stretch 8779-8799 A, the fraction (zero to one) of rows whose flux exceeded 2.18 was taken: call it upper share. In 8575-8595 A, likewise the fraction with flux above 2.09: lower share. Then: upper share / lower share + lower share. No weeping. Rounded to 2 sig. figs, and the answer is 1.2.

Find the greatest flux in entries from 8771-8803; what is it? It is 2.28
